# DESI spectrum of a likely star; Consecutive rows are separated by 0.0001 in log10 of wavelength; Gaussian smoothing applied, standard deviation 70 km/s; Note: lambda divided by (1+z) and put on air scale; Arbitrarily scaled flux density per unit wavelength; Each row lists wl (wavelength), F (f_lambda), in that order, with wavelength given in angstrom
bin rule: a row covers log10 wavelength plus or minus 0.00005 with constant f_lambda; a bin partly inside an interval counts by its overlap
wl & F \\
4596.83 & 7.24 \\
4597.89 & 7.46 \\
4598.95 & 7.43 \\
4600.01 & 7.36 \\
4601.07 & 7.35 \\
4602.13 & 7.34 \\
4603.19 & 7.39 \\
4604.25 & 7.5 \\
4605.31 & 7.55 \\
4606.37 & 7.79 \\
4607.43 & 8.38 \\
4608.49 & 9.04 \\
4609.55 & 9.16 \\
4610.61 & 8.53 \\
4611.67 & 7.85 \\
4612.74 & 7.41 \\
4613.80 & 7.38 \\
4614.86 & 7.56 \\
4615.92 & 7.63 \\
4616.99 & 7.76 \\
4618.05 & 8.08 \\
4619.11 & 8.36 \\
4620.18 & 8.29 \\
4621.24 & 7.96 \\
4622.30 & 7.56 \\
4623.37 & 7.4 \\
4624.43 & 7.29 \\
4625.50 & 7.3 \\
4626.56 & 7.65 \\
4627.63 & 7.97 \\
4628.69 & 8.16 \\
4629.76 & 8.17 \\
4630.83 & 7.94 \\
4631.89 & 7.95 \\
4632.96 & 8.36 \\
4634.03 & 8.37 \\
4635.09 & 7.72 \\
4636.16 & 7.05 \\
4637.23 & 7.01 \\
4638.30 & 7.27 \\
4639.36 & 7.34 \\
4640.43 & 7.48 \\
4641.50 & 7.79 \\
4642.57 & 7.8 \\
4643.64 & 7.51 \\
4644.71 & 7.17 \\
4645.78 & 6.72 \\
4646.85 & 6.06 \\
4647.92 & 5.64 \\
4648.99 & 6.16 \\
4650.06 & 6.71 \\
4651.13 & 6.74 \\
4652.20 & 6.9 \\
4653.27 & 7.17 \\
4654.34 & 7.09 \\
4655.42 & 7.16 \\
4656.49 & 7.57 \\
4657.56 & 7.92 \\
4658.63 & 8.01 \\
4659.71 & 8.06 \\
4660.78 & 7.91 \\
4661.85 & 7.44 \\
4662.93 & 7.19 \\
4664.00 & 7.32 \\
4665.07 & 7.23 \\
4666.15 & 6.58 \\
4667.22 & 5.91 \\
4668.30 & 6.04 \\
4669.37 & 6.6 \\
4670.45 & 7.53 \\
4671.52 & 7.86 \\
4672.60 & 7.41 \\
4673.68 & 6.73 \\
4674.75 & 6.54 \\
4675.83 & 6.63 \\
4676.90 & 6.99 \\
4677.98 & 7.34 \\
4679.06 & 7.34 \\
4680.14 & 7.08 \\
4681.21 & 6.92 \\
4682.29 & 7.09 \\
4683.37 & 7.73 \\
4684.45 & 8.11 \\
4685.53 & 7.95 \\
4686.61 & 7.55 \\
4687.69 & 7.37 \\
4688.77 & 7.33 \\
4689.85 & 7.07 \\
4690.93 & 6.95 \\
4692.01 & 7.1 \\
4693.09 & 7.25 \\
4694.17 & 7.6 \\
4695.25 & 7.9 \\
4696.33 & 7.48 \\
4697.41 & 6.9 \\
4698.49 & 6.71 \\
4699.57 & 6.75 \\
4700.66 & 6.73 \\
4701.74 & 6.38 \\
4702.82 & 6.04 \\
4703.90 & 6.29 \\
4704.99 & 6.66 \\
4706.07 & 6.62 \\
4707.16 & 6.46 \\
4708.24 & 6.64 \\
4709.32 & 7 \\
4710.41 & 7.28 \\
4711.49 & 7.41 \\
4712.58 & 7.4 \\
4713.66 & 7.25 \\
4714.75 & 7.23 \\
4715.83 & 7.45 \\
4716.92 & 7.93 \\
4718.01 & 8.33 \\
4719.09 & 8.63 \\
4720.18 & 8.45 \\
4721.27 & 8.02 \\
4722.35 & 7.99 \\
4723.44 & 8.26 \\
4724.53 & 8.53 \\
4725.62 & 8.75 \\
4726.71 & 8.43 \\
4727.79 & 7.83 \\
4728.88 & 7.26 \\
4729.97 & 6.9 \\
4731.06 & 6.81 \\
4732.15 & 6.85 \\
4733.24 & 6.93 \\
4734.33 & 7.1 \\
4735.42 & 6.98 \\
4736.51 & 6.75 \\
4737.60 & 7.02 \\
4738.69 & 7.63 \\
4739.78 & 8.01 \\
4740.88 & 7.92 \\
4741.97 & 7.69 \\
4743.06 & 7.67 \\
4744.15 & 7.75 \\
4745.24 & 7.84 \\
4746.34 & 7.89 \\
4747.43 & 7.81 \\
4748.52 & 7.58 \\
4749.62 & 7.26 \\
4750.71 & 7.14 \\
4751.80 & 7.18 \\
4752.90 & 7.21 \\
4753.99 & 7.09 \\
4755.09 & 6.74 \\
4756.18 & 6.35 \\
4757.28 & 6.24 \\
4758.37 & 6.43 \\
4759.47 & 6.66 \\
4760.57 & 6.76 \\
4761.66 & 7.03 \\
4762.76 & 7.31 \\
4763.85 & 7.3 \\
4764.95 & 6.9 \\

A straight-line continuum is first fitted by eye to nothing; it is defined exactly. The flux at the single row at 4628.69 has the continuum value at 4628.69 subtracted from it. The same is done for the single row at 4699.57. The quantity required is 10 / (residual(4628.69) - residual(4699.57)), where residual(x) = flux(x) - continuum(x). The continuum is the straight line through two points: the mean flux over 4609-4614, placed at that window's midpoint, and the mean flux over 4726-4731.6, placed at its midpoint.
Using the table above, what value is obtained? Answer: 10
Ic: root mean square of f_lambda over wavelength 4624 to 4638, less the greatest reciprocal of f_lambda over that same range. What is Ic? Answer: 7.6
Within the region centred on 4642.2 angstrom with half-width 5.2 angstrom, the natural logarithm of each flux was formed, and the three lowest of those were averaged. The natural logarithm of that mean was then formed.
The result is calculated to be 0.63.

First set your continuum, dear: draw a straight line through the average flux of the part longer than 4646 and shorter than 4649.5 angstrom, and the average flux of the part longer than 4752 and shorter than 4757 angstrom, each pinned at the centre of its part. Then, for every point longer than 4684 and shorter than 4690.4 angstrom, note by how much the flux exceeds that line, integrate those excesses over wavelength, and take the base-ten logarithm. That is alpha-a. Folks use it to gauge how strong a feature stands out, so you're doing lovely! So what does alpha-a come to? 0.9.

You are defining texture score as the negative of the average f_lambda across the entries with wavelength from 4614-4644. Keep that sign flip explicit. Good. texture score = -7.74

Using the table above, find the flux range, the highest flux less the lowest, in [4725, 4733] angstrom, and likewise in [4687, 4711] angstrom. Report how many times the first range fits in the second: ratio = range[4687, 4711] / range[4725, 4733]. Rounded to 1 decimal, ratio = 1.0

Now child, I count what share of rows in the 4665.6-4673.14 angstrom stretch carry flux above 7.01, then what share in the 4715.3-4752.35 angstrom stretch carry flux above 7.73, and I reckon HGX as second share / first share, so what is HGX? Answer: 1.2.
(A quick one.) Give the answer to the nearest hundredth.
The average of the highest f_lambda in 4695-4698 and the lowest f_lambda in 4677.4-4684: 7.41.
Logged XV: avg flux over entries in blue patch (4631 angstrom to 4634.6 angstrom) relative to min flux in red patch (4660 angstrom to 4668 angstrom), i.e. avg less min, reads 2.3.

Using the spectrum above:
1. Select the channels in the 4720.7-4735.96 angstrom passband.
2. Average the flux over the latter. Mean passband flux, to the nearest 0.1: 7.6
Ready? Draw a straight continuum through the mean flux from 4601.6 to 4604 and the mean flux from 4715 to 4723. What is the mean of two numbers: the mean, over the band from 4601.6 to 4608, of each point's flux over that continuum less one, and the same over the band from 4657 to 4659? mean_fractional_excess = 0.03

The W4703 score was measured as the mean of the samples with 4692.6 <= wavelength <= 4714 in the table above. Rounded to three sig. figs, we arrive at 6.94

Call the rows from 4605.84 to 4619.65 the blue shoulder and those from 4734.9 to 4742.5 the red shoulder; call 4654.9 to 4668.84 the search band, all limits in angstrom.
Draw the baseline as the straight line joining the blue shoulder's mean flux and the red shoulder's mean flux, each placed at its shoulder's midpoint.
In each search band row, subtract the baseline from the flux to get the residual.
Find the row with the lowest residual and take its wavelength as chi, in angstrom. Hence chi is 4667.22 angstrom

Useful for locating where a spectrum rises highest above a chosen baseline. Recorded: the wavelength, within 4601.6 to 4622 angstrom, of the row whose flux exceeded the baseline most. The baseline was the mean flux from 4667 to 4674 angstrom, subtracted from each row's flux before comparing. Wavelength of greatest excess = 4609.55 angstrom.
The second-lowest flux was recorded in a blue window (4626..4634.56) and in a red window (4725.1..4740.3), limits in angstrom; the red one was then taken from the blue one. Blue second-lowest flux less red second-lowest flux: 1.1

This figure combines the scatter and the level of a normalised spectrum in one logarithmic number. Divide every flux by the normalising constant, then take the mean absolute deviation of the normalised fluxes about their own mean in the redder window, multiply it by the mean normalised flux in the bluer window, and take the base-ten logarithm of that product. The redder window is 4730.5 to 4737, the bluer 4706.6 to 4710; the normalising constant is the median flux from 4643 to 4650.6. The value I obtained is -1.83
